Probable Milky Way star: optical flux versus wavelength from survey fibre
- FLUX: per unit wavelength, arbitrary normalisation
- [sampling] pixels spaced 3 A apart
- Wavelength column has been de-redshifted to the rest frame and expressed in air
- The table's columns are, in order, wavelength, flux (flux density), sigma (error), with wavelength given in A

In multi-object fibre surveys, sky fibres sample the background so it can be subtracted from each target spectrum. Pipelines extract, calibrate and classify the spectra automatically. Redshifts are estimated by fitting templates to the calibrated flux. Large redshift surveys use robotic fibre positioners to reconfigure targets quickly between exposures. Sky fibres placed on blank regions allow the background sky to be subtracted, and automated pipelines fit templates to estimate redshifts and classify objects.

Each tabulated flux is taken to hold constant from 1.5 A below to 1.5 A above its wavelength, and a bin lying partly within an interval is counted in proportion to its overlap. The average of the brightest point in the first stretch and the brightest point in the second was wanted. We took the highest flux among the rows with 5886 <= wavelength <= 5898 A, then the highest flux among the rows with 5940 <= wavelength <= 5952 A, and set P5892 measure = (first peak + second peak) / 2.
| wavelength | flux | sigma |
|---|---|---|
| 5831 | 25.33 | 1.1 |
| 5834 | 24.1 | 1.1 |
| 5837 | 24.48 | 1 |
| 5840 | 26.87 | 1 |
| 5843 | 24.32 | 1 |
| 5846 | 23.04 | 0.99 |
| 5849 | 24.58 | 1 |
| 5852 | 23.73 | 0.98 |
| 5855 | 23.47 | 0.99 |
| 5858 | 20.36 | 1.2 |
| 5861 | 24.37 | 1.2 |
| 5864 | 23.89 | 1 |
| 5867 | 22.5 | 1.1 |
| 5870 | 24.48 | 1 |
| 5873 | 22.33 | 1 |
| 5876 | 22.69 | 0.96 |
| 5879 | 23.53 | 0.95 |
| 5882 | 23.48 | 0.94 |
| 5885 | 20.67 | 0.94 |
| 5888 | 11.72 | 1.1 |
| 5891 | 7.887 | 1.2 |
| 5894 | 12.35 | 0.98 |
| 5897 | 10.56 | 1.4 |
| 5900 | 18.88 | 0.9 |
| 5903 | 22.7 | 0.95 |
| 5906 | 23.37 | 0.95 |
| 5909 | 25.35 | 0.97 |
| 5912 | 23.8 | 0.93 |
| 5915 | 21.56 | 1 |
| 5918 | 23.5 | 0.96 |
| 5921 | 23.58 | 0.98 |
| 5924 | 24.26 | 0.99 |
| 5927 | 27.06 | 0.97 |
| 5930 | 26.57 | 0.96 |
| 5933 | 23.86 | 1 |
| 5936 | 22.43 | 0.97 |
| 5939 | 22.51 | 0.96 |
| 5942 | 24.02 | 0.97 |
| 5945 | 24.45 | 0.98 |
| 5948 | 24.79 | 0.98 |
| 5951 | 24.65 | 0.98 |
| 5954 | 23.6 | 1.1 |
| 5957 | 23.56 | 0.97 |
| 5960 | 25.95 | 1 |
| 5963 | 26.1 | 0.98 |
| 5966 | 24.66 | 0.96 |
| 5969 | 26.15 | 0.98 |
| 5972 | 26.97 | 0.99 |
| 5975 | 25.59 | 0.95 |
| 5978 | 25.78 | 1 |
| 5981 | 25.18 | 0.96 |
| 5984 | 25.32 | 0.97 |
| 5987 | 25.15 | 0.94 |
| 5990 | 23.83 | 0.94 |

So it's 18.6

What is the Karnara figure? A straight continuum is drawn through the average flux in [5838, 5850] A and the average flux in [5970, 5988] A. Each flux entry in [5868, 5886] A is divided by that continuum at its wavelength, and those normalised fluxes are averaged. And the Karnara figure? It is 0.92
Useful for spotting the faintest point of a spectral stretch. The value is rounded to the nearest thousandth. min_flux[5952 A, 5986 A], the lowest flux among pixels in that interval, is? 23.560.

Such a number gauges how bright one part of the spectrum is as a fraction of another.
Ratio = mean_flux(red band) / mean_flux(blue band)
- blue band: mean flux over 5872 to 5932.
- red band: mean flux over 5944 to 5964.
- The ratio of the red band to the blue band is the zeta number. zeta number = 1.19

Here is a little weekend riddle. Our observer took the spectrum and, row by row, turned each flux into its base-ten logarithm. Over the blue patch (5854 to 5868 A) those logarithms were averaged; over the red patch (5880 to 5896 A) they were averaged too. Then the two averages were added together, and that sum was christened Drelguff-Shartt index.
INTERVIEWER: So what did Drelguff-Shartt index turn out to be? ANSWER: 2.51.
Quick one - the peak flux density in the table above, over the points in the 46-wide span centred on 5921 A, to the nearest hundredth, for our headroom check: 27.06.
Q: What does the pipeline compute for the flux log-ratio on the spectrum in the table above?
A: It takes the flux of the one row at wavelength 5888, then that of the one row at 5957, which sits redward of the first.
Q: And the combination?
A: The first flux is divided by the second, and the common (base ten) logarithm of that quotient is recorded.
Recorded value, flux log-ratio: -0.30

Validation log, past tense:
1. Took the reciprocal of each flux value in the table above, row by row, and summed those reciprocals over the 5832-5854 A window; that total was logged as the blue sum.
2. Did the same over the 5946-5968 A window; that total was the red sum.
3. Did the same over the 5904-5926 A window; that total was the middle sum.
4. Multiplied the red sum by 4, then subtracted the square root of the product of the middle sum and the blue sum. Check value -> 0.841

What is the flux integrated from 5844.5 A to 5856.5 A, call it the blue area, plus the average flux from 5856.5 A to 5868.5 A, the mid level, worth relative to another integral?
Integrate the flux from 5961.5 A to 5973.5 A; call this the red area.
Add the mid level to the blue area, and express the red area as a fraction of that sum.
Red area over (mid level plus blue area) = 1.01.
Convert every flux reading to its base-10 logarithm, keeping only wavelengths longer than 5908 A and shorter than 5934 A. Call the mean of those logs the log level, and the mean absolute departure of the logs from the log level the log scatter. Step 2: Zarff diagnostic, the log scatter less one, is -0.977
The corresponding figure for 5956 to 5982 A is -0.988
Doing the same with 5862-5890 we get -0.940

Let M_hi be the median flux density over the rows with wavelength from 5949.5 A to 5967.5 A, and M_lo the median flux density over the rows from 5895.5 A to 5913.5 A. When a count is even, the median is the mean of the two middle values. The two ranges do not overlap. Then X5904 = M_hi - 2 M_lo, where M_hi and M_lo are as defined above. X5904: -21.4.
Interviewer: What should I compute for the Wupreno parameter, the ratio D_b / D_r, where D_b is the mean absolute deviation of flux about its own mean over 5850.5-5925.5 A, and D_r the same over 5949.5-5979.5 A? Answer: 3.8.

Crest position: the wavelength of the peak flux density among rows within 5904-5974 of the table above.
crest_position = 5927 A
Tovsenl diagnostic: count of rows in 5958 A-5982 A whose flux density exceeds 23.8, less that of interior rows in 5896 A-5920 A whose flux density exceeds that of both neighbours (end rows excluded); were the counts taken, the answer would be 7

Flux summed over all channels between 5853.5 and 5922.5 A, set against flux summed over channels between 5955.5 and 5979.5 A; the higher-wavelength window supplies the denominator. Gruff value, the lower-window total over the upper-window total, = 2.3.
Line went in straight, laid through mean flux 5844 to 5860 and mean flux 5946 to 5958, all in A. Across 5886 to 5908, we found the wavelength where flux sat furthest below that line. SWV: 5891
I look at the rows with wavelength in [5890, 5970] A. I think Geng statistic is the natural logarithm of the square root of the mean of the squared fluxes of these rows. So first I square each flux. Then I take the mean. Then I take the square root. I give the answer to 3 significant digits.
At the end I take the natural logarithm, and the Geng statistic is 3.14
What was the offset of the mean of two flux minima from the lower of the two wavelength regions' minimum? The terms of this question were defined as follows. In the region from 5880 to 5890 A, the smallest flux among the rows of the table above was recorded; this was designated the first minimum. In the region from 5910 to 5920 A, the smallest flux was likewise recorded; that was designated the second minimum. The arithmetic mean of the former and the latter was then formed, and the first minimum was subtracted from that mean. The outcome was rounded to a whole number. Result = 5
